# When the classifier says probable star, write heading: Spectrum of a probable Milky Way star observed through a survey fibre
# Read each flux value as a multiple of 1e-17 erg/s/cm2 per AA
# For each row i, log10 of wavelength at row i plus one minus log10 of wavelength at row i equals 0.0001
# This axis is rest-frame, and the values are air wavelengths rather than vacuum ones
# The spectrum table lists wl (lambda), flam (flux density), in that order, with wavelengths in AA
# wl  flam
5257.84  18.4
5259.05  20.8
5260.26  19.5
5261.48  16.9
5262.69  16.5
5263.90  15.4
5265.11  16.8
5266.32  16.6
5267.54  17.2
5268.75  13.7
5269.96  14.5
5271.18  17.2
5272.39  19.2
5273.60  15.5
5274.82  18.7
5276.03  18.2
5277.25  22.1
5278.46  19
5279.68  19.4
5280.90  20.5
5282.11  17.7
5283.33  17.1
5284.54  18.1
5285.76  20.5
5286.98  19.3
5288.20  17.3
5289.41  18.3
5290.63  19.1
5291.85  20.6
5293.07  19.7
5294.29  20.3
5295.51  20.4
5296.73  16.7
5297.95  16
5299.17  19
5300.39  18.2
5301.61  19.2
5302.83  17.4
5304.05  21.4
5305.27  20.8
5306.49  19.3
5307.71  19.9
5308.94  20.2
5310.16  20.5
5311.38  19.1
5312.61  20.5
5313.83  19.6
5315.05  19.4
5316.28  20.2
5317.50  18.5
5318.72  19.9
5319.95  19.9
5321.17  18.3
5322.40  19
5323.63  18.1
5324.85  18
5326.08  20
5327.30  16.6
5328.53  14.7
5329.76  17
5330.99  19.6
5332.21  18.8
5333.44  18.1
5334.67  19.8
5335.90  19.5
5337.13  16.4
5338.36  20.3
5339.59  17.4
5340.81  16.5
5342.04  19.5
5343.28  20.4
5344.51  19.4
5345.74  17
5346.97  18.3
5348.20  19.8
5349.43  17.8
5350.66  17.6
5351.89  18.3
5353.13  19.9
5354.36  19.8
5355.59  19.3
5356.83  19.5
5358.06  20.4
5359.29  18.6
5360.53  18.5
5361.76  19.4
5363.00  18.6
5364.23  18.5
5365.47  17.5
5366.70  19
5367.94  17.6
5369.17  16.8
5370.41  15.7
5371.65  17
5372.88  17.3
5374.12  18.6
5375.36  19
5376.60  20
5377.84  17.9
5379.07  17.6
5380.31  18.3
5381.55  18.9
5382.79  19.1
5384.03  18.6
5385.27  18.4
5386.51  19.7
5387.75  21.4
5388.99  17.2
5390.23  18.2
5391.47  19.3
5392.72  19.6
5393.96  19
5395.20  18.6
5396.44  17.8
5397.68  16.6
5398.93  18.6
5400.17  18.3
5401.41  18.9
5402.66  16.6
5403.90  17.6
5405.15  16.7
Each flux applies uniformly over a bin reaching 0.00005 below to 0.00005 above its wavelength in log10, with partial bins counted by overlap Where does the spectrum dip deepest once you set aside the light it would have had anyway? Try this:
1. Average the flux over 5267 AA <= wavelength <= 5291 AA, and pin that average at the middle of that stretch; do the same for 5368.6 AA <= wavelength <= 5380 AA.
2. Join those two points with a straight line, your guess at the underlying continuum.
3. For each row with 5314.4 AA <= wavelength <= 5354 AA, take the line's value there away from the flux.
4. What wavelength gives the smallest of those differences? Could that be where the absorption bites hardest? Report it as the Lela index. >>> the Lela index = 5328.53 AA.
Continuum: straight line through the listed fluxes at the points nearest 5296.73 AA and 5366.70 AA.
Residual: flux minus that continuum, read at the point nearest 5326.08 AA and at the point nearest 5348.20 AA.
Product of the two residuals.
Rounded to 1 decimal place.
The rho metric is 3.3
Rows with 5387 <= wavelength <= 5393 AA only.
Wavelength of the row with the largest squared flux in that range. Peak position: 5387.75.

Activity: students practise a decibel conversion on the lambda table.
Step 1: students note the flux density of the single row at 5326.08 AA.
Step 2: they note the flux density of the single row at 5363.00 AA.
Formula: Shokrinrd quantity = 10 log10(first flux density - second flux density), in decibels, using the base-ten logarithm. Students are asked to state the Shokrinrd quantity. 1.5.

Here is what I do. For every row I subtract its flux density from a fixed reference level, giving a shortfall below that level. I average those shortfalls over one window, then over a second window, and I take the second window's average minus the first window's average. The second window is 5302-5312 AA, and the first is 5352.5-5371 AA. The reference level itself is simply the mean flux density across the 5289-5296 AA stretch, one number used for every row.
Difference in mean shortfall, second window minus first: -1.2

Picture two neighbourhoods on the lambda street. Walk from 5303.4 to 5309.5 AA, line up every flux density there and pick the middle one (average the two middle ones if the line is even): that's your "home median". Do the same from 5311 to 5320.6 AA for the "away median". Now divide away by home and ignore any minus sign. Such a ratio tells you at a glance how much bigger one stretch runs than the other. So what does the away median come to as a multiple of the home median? 0.98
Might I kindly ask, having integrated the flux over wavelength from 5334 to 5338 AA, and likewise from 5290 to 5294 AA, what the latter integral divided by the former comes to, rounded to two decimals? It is 1.06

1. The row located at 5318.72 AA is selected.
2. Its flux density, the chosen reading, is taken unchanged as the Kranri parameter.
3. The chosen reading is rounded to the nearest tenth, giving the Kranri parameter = 19.9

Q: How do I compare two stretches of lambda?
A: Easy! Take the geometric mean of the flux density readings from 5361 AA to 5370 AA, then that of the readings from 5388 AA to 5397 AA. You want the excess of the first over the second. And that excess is -0.33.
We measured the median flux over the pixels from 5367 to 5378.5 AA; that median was 17.6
